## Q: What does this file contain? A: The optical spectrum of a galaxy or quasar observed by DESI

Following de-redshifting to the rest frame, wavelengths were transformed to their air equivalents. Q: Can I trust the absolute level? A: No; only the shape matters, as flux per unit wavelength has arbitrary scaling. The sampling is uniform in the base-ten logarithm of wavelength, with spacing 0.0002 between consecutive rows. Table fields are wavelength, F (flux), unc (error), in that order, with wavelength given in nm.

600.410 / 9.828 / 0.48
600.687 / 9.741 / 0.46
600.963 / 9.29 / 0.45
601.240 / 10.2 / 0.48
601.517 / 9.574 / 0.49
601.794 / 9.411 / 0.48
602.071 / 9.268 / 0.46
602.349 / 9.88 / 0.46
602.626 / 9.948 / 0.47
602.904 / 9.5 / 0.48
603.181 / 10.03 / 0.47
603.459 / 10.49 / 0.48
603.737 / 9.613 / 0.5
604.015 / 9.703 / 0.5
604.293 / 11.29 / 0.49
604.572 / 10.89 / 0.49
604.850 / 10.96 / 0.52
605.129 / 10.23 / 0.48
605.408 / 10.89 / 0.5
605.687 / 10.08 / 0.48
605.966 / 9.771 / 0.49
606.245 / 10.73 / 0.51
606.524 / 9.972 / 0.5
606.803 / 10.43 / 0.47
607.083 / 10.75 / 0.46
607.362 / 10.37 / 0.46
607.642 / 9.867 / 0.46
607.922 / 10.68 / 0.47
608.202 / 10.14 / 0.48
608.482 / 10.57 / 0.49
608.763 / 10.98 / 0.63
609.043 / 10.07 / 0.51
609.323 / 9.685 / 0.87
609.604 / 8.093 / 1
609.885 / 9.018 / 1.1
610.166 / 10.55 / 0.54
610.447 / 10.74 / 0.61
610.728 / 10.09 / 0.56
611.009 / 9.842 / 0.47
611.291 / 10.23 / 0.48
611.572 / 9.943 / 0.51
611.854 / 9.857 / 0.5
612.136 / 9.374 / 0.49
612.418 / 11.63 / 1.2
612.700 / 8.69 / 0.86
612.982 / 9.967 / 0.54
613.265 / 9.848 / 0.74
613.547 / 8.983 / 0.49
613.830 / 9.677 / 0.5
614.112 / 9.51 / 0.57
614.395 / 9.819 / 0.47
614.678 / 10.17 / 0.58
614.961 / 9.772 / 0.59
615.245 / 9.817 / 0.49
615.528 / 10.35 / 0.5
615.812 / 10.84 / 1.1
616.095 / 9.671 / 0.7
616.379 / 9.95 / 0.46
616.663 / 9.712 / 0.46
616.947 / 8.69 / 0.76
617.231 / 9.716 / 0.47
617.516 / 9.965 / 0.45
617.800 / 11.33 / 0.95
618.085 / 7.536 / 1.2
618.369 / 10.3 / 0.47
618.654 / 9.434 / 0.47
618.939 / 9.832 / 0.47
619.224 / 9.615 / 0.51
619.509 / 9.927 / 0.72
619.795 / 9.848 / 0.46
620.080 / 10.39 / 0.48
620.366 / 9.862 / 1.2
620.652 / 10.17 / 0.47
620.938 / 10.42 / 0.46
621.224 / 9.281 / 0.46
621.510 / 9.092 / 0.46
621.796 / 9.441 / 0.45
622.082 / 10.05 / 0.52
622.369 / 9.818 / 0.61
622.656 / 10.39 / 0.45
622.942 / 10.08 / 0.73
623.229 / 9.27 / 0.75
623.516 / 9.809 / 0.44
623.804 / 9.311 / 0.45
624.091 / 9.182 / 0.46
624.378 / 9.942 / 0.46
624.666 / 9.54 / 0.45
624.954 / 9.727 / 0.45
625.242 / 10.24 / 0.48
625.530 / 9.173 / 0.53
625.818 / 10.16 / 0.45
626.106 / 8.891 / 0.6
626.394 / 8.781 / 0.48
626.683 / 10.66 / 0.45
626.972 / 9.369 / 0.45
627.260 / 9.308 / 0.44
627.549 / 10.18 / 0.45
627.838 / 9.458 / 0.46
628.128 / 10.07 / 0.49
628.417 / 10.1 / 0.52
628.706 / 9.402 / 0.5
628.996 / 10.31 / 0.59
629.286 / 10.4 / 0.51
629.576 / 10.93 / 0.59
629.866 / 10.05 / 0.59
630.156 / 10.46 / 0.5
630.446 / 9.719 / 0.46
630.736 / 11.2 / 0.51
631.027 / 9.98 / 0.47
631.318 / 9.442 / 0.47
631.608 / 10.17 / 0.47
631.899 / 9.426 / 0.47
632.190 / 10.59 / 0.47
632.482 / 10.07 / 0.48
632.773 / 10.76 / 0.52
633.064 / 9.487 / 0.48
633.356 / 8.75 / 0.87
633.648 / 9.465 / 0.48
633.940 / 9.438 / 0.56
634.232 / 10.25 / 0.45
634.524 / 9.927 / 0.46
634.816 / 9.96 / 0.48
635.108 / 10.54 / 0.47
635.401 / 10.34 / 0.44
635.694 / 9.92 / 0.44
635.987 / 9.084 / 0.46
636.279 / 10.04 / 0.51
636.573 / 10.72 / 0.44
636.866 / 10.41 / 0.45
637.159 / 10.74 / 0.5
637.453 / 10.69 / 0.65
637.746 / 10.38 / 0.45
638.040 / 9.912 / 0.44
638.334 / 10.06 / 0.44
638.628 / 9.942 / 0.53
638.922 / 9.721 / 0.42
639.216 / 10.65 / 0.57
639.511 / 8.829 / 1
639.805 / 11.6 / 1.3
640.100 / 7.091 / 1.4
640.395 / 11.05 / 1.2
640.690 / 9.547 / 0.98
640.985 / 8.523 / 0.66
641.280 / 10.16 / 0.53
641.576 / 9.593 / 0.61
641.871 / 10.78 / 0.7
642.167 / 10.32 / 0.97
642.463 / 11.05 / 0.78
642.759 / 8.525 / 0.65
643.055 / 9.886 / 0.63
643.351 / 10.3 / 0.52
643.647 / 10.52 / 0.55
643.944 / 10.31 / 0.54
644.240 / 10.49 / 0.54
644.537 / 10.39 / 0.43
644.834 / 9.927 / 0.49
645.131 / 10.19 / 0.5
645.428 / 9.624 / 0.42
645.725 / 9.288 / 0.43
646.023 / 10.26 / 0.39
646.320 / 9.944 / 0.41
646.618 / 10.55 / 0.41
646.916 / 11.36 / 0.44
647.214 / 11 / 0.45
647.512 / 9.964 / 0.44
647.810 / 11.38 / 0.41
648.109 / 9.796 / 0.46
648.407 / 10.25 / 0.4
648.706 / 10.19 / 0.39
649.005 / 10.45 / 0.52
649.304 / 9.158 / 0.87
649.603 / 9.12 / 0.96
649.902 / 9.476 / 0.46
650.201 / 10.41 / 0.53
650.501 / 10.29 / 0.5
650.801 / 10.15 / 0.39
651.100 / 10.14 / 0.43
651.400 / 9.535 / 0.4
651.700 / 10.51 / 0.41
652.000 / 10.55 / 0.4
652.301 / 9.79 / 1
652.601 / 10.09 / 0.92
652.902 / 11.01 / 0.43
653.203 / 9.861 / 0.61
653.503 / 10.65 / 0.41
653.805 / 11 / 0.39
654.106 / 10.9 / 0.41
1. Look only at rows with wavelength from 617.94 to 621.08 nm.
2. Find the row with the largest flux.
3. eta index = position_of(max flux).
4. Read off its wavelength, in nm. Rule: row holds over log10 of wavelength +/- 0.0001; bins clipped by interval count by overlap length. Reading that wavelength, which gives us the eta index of 620.938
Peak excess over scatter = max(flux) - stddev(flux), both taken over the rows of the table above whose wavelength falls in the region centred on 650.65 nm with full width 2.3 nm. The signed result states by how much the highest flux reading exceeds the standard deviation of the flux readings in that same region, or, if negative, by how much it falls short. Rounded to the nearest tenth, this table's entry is 10.0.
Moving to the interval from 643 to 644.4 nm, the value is 10.3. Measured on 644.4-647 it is 10.8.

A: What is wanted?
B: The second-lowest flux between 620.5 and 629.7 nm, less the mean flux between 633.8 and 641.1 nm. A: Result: -1.1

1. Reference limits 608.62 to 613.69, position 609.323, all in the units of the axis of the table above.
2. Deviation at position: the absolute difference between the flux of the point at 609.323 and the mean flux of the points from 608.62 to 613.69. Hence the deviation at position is 0.18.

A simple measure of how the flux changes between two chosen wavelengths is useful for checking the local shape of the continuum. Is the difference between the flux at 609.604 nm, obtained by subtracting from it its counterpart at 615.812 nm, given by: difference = -2.7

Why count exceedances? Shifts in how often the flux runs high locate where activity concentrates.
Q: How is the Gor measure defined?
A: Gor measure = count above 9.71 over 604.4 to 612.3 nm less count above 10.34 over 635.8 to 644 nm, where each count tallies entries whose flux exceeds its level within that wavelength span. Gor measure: 13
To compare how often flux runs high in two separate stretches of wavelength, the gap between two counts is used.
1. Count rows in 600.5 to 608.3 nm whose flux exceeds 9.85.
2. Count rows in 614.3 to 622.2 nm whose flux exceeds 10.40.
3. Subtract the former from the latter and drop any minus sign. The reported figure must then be 16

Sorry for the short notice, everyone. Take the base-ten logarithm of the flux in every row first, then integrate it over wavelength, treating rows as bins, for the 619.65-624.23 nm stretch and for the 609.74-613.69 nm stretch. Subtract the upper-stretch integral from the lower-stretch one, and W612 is -0.6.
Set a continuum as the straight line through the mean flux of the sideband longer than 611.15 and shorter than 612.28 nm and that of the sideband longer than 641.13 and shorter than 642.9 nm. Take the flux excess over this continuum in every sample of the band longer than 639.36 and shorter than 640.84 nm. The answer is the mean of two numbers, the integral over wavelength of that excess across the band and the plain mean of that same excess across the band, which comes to -0.54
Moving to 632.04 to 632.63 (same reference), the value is 0.26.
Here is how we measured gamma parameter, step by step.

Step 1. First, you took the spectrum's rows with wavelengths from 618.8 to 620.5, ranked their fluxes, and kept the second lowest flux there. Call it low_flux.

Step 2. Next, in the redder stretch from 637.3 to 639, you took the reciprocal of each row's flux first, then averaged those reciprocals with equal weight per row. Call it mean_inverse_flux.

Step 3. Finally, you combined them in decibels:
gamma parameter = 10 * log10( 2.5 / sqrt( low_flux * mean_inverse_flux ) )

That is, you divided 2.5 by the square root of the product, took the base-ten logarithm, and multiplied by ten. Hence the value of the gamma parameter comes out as 4.04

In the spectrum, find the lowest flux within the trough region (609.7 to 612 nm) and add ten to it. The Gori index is 19.0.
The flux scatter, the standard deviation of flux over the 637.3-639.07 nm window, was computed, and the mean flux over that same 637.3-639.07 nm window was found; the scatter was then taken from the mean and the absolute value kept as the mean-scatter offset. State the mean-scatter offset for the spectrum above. 9.8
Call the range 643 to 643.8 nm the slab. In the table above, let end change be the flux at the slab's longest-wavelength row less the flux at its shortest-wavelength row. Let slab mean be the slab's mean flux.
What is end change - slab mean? -9.6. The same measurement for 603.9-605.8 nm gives -10.2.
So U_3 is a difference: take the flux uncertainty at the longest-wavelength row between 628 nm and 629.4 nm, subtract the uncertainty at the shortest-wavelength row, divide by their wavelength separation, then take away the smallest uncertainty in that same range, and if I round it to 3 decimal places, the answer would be -0.473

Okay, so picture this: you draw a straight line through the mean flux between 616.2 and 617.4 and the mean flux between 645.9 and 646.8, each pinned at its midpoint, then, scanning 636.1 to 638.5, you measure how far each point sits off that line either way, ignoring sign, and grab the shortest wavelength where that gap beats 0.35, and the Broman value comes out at 636.573 nm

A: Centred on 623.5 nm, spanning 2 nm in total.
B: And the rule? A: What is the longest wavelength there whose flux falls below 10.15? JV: 624.378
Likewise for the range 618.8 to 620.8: 620.366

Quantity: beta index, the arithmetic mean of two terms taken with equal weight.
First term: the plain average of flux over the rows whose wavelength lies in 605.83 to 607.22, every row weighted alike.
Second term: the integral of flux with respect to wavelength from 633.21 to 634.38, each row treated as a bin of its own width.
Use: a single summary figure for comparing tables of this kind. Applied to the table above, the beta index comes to 10.7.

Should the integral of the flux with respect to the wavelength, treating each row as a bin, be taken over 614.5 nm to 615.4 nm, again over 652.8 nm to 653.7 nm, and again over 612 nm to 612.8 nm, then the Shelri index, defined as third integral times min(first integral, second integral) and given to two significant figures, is 71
